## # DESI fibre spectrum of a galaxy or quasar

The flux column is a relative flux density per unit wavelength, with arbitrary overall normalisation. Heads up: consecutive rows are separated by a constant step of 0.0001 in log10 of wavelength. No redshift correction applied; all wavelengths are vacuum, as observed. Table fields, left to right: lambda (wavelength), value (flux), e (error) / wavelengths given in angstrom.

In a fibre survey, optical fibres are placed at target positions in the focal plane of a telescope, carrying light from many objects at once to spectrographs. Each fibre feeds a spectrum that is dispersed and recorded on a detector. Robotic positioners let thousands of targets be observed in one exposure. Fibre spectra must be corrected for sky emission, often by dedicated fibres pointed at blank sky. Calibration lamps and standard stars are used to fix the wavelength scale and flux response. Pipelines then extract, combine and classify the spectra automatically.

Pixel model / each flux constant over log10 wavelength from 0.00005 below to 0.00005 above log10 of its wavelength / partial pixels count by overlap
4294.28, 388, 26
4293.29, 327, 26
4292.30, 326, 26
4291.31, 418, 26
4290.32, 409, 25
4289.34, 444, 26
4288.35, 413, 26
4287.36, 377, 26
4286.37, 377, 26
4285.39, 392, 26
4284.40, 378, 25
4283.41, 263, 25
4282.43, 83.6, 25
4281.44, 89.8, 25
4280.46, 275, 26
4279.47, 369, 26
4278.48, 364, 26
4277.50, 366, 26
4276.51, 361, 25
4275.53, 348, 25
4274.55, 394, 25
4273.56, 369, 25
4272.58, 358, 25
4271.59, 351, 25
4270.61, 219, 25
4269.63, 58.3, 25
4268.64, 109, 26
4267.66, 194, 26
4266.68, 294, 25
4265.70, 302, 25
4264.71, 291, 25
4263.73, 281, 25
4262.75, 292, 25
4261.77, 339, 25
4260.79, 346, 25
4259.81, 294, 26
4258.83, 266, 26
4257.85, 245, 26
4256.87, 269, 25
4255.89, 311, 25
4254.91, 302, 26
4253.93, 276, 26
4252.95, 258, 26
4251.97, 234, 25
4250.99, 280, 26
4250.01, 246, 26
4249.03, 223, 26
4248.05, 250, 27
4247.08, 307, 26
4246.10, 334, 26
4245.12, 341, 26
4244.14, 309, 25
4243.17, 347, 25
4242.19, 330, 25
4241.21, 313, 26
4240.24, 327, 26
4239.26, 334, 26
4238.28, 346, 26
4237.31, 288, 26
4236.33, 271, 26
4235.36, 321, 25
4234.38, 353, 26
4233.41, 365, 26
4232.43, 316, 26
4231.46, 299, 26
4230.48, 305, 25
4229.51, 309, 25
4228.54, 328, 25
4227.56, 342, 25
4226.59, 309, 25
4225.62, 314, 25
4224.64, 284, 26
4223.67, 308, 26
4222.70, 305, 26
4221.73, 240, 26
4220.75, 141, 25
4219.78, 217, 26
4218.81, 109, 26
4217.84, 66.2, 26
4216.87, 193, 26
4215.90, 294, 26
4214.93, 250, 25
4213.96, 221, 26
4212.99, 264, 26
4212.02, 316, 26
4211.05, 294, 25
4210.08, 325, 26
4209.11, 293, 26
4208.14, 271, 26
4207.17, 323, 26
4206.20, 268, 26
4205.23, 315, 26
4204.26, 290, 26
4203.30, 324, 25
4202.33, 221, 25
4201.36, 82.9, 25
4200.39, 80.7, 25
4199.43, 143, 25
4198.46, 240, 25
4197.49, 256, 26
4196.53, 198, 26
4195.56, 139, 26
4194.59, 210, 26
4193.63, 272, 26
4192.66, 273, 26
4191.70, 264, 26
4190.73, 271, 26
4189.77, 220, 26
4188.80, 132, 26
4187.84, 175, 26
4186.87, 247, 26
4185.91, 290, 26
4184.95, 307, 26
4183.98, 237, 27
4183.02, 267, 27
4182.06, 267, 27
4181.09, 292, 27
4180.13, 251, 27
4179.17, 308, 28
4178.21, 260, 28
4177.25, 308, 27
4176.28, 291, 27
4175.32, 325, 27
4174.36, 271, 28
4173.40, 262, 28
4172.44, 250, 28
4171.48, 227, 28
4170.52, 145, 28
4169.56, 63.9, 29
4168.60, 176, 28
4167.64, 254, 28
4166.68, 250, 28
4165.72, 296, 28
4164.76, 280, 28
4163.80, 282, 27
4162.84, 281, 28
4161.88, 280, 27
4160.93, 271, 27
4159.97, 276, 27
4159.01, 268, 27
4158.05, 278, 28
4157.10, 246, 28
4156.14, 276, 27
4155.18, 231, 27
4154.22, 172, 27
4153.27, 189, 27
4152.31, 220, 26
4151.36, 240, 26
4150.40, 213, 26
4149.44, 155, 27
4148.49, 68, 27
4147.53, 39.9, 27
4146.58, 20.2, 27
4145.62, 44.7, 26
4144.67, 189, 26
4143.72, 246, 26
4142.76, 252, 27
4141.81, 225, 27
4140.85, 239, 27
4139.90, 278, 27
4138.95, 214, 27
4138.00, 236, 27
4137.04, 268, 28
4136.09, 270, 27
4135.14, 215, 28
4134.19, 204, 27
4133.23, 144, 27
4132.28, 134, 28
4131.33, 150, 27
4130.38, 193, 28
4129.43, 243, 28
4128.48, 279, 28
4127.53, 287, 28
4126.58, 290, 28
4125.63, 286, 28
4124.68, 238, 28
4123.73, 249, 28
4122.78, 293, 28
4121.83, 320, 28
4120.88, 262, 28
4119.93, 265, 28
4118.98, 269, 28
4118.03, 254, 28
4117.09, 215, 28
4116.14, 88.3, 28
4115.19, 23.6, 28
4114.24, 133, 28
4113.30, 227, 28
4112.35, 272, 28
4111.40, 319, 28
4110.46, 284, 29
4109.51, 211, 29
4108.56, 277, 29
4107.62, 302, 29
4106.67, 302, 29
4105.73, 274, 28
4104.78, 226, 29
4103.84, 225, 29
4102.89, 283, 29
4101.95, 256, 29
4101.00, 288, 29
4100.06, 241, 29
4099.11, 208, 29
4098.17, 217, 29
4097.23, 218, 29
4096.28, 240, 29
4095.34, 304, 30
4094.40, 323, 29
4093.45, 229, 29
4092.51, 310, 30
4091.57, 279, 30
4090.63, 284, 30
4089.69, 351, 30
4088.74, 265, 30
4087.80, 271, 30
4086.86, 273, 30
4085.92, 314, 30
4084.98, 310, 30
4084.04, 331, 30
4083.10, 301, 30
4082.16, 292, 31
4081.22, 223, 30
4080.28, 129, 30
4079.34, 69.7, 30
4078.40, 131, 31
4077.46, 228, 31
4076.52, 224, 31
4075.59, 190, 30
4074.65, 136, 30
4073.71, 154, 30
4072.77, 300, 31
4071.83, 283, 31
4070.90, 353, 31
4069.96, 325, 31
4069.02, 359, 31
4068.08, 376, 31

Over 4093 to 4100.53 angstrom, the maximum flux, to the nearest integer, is 323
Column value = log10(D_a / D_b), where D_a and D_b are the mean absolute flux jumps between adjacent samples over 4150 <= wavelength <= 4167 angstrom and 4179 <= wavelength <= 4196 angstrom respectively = -0.28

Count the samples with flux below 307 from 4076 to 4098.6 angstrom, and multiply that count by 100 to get 1800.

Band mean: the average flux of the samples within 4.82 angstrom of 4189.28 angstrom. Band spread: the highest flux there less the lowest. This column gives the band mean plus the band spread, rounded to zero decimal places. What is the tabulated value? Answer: 420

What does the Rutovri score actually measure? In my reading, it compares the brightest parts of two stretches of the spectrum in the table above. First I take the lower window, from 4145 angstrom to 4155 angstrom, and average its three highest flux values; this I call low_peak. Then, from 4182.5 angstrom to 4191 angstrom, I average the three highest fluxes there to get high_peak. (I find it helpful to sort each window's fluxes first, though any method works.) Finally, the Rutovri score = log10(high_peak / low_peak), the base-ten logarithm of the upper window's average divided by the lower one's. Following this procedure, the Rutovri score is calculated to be 0.11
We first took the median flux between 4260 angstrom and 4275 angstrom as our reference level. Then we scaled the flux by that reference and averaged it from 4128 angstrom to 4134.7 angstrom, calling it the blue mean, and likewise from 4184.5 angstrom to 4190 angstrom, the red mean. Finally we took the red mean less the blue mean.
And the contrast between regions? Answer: 0.12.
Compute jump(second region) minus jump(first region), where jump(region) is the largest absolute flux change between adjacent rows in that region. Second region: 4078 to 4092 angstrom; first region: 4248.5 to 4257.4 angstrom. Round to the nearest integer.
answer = 48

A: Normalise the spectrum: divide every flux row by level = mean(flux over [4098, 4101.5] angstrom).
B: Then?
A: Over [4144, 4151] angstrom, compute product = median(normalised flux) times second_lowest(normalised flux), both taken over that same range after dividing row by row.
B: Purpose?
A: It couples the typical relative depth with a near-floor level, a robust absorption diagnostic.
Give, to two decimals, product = 0.05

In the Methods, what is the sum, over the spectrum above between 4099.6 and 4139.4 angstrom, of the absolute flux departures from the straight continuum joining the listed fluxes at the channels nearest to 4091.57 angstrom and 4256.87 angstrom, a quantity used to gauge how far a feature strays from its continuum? 2043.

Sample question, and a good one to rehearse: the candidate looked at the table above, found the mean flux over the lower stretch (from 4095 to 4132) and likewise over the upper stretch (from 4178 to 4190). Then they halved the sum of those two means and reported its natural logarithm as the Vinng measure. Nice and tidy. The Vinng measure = 5.51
